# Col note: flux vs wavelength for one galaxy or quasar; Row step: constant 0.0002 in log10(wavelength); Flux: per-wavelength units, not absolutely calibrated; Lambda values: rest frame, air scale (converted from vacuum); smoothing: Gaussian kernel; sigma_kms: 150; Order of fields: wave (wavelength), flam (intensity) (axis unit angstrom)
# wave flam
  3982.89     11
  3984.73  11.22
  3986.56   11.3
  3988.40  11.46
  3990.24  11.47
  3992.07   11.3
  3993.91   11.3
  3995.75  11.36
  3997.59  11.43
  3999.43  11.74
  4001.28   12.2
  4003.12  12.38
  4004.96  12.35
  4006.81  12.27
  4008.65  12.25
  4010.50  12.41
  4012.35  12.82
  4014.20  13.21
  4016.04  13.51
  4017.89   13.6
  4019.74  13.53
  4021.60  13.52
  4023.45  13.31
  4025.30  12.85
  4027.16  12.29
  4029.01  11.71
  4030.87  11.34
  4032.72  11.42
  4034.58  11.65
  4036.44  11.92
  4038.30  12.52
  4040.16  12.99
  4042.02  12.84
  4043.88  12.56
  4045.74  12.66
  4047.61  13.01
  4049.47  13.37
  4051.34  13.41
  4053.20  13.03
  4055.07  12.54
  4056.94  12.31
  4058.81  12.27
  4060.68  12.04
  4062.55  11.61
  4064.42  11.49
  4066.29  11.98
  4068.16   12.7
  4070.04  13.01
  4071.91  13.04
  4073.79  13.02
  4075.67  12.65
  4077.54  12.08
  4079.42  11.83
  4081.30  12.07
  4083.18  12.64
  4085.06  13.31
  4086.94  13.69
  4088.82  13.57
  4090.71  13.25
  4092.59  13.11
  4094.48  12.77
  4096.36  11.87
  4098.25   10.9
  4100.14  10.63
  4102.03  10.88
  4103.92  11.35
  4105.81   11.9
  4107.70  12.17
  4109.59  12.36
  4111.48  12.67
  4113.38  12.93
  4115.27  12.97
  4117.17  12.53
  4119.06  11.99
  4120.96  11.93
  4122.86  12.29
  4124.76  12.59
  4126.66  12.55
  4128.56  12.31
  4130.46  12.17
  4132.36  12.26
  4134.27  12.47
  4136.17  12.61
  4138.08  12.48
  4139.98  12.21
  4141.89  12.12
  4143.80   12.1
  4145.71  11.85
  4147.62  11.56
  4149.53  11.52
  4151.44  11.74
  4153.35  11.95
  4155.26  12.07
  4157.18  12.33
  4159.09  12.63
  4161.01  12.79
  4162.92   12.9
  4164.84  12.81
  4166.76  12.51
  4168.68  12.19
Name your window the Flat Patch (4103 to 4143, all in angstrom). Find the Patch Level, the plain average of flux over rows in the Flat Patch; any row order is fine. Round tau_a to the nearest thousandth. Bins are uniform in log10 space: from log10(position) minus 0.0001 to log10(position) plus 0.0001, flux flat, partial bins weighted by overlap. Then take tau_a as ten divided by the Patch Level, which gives 0.811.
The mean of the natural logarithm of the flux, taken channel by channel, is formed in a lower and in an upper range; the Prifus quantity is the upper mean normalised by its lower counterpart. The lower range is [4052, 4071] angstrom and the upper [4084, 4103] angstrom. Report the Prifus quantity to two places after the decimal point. 1.00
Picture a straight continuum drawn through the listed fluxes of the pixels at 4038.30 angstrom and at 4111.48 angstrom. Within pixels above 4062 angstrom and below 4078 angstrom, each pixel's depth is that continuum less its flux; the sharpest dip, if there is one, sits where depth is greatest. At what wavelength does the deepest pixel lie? 4064.42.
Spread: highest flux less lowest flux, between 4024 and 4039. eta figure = 1.5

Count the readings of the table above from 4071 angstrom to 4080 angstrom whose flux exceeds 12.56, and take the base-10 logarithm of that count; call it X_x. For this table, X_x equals 0.48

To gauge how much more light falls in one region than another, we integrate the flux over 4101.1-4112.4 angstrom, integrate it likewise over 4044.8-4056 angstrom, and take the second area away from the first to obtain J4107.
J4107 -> -11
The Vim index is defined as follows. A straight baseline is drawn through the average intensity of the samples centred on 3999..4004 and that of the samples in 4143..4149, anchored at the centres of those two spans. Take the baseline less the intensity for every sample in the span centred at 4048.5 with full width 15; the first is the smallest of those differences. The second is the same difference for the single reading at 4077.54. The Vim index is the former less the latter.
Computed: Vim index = -1.3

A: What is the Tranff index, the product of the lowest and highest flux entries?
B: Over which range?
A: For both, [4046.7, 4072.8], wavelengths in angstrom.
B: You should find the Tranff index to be 154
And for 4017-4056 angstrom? 154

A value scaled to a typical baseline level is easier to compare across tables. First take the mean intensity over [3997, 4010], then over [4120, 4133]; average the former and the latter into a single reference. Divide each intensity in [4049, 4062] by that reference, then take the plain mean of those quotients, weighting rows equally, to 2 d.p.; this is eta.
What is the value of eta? 1.04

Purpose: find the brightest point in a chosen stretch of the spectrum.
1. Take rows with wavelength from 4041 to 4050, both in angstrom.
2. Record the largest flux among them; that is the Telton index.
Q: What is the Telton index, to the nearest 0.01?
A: 13.37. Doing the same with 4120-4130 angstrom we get 12.59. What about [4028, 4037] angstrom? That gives 11.92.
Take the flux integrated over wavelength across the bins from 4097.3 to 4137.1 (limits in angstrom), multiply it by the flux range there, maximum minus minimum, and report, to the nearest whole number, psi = 1129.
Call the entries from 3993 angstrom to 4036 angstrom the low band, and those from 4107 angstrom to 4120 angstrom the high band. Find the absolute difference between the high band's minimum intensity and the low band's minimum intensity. 0.69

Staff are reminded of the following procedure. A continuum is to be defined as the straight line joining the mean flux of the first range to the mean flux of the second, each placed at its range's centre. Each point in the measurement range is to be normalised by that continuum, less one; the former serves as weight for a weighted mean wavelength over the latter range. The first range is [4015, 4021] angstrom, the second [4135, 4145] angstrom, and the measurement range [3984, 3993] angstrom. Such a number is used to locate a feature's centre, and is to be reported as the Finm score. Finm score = 3988.3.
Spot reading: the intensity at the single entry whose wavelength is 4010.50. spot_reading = 12.41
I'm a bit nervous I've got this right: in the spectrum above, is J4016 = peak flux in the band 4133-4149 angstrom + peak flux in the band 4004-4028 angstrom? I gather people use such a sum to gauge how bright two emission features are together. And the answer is 26.21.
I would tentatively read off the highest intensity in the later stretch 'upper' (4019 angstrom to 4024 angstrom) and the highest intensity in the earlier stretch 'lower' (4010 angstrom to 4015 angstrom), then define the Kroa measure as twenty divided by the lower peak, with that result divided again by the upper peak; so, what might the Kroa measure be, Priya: 0.112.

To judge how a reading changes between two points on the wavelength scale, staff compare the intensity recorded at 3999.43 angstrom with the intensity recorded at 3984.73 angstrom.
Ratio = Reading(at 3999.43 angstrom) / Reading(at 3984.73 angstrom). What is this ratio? 1.05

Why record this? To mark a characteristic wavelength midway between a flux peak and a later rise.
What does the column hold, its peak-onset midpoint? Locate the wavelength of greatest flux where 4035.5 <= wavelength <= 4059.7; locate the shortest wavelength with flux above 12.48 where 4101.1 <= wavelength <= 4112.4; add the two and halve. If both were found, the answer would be 4081.4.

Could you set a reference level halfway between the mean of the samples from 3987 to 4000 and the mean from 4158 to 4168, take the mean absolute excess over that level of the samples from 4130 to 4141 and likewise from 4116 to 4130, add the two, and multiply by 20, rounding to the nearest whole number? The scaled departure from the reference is 12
